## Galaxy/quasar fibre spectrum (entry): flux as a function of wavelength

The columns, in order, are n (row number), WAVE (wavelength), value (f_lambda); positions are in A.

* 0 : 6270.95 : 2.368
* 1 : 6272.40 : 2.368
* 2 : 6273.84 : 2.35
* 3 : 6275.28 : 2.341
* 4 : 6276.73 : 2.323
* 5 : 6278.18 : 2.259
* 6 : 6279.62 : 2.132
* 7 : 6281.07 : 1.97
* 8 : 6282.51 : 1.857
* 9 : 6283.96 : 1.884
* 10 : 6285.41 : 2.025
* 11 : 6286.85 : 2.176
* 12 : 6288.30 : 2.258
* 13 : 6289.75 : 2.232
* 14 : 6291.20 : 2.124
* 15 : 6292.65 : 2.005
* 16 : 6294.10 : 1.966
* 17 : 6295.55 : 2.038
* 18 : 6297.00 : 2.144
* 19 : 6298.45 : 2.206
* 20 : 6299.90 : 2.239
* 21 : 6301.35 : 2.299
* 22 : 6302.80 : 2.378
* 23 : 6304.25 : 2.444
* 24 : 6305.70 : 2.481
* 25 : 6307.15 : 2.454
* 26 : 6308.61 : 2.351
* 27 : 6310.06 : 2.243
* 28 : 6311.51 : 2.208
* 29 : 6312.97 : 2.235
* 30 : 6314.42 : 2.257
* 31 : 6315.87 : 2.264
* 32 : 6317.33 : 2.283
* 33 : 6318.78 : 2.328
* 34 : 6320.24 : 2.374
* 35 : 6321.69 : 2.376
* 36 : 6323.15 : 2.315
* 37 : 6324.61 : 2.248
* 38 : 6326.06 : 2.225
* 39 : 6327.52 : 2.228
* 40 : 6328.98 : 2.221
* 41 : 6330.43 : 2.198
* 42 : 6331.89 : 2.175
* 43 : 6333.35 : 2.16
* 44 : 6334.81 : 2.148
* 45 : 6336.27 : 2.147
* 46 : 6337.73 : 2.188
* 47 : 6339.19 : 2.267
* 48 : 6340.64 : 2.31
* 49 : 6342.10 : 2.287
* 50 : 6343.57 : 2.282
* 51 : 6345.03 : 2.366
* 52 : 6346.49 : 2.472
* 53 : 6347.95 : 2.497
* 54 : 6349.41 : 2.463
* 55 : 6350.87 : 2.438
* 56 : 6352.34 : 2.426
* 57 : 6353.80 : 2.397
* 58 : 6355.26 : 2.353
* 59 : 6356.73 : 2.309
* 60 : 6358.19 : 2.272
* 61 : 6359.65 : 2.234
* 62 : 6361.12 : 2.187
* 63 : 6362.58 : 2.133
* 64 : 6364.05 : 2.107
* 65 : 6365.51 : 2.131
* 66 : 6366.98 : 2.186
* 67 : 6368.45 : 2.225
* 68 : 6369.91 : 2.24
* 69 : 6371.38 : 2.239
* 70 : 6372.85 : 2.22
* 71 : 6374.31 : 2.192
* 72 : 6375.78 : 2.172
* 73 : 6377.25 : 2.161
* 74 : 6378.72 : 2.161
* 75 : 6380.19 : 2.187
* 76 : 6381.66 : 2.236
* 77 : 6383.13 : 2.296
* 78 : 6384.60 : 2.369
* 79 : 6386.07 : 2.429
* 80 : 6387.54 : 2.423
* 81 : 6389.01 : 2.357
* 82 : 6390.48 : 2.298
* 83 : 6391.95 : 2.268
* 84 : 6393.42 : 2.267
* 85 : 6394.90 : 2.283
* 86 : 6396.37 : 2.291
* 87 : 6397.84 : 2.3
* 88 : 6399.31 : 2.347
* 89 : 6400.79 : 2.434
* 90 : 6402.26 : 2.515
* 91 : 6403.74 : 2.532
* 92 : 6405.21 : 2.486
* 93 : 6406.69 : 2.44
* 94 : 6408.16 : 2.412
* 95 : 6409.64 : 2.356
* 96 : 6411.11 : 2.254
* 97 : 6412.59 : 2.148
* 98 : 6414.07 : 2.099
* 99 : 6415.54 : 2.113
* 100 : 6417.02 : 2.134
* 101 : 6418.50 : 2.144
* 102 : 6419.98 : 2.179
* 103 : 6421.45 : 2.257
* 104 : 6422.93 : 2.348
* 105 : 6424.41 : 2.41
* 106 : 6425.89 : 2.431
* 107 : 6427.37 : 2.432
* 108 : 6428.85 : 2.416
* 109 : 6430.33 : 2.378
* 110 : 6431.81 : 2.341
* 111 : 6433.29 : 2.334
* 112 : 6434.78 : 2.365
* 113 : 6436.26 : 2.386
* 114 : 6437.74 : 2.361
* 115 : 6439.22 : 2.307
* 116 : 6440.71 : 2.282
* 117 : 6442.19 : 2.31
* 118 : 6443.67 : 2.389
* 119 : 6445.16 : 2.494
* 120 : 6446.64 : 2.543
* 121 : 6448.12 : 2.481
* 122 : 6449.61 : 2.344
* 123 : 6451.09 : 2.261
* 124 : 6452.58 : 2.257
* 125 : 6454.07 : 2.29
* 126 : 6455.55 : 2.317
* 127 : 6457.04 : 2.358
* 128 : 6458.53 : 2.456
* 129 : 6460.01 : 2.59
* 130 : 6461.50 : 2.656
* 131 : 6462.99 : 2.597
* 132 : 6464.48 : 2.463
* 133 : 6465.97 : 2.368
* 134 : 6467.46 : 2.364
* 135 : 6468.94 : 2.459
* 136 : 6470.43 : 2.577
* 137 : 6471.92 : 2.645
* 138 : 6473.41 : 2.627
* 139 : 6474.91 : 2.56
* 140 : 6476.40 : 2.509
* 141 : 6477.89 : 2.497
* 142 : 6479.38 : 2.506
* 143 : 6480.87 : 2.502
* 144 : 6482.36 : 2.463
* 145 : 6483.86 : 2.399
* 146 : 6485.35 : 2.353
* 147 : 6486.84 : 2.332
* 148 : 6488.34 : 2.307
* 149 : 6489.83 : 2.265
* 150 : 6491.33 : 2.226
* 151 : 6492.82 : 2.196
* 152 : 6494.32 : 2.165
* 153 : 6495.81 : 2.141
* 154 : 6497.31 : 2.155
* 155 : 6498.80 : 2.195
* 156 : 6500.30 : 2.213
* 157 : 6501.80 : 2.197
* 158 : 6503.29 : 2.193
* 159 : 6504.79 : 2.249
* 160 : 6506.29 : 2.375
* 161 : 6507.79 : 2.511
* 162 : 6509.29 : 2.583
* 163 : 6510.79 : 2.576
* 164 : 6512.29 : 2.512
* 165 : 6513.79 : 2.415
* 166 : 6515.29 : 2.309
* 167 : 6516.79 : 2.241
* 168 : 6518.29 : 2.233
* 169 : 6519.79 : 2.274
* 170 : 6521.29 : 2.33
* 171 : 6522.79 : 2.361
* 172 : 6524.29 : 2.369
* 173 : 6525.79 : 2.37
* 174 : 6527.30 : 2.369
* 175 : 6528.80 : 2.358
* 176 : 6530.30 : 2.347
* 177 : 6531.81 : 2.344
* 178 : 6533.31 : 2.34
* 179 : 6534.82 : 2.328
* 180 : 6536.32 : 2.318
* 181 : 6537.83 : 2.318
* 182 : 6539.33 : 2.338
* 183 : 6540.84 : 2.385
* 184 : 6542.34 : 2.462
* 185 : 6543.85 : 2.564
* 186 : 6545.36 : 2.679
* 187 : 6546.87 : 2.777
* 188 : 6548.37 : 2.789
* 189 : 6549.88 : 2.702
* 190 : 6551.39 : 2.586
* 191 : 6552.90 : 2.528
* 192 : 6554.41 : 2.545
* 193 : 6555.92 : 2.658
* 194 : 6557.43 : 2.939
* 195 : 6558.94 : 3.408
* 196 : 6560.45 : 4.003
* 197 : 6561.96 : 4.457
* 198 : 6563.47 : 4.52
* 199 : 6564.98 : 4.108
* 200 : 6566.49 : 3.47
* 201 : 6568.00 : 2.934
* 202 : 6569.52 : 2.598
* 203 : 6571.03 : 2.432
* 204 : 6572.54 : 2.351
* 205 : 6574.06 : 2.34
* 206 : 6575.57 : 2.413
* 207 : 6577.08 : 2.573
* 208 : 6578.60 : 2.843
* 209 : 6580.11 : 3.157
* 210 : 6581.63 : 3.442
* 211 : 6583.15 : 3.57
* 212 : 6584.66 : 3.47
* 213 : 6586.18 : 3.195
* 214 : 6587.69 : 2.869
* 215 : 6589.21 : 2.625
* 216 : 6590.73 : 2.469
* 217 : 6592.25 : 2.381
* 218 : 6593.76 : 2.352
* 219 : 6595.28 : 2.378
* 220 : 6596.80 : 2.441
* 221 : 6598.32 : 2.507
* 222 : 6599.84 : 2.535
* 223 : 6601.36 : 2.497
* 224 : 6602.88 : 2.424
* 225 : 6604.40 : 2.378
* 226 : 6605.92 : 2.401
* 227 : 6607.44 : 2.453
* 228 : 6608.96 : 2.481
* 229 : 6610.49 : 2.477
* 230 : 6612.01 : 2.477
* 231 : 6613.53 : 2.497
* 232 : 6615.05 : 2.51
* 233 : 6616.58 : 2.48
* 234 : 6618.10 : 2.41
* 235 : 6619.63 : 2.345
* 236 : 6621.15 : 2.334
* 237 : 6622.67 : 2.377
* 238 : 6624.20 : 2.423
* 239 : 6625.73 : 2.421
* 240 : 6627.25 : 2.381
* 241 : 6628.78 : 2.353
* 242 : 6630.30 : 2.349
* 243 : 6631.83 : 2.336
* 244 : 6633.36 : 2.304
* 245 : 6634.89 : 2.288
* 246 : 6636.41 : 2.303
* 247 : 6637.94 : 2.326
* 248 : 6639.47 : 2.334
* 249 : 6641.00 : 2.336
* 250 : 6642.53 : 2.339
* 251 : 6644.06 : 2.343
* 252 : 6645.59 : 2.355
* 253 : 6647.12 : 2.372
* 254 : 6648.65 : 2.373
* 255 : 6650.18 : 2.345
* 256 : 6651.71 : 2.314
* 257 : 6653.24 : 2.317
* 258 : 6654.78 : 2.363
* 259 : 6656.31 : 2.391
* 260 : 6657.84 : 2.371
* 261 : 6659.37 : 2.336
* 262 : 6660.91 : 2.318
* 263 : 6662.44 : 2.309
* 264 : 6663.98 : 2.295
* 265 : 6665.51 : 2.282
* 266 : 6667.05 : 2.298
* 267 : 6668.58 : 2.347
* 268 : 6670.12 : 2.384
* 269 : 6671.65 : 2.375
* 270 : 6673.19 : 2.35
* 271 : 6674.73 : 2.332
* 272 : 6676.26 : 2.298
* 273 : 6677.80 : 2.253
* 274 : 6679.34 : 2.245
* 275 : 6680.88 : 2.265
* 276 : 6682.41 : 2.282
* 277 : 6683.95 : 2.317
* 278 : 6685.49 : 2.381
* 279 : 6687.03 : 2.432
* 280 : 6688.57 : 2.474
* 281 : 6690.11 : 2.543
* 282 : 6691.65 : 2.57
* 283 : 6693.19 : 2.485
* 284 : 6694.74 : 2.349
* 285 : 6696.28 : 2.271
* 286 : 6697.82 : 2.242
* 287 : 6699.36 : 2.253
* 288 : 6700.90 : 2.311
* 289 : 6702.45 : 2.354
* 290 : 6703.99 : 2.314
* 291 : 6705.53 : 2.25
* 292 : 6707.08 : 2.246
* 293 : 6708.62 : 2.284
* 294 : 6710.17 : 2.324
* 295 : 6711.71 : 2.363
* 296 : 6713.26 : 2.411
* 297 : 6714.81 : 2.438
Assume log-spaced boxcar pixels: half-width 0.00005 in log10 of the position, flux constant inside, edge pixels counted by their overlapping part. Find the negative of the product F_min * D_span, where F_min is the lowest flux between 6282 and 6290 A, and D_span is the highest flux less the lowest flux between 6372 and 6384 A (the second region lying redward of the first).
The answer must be -0.25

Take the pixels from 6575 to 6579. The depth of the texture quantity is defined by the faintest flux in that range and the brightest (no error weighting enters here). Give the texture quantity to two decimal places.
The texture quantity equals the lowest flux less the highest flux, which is -0.43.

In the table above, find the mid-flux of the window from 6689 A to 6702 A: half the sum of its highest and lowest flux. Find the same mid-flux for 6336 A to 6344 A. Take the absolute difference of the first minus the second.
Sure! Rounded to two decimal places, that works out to 0.18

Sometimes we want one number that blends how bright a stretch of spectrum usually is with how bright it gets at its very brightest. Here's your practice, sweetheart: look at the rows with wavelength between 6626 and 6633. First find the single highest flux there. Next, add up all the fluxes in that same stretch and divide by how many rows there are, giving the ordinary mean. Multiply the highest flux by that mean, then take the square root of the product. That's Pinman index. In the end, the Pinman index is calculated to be 2.37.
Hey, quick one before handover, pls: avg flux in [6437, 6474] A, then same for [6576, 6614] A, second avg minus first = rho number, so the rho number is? 0.24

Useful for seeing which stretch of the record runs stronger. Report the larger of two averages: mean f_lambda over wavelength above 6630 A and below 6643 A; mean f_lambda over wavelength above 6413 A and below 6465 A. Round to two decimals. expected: 2.36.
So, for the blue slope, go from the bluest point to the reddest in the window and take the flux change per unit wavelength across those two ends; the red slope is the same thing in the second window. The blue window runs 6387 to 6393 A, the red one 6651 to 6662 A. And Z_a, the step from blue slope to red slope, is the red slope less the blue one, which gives 0.036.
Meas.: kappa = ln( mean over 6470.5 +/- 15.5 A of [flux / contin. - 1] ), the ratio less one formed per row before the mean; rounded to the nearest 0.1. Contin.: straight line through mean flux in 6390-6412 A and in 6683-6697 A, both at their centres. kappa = -3.1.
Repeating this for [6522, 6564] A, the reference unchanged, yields -2.0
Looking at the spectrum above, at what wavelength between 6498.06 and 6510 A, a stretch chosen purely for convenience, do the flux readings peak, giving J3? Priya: 6509.29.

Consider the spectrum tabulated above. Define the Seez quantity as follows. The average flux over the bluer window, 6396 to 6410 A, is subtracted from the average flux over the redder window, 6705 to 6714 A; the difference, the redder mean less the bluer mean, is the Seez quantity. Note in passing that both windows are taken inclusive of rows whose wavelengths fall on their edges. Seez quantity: -0.1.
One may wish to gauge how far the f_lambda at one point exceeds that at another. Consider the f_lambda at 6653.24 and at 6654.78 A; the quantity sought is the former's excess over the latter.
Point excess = -0.05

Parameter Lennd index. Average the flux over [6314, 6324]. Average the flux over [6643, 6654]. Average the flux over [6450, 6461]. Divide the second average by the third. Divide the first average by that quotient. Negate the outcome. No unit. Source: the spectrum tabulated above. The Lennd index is -2.33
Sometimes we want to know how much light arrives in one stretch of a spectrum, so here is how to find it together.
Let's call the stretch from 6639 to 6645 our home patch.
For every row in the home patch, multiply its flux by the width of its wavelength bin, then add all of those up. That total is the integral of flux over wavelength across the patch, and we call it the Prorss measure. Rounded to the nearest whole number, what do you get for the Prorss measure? 14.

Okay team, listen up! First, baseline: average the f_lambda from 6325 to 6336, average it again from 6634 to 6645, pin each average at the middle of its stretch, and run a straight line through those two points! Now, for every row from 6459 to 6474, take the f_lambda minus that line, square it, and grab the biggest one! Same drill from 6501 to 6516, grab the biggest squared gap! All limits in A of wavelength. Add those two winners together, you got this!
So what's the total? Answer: 0.26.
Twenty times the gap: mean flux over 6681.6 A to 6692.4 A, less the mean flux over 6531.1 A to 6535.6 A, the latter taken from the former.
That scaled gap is 1.8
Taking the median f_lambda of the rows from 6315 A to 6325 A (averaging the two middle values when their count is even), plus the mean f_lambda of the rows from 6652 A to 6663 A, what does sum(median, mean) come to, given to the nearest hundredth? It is 4.66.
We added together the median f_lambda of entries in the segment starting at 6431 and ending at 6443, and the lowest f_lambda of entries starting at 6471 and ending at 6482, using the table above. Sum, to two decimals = 4.83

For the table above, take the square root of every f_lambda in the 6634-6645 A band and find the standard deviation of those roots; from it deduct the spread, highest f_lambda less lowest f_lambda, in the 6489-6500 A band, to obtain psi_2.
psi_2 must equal -0.12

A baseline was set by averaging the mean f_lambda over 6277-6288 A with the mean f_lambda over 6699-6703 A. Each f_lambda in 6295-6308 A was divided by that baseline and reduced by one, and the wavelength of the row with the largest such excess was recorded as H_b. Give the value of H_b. 6305.70 A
